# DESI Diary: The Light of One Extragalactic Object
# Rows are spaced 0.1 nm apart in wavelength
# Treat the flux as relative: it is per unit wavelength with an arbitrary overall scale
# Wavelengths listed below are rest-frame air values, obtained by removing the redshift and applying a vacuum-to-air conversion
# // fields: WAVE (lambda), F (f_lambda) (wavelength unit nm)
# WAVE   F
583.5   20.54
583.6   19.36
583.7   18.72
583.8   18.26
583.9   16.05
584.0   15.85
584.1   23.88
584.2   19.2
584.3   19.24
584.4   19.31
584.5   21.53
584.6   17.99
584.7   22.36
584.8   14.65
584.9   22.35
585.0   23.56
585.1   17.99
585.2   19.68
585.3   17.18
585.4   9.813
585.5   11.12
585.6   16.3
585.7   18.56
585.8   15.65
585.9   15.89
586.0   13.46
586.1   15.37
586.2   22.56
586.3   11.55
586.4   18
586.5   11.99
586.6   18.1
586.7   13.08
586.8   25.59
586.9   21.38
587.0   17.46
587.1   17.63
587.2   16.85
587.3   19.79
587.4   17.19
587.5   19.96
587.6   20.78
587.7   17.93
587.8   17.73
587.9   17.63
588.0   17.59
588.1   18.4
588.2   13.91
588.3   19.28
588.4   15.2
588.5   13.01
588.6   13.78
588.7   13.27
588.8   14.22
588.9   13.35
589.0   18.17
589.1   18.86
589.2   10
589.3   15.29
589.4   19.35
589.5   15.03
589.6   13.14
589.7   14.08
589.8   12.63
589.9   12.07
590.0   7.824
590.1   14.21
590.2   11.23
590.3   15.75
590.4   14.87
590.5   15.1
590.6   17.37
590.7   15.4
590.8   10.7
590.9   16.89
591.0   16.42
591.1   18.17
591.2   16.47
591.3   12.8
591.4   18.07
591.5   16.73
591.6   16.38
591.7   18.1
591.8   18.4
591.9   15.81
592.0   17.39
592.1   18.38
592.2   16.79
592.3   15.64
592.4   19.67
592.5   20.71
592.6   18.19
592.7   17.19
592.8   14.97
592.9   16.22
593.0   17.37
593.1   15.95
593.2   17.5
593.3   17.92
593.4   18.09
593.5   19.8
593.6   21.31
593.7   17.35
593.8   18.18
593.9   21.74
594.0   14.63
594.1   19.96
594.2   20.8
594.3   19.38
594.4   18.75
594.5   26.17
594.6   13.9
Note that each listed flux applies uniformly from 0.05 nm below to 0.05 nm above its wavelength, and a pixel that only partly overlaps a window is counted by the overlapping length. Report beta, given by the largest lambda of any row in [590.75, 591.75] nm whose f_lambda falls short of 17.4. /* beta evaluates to 591.6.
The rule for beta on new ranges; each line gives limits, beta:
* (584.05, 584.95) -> 584.8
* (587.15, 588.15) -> 587.4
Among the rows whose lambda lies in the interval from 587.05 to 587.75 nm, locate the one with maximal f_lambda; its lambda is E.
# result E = 587.6 nm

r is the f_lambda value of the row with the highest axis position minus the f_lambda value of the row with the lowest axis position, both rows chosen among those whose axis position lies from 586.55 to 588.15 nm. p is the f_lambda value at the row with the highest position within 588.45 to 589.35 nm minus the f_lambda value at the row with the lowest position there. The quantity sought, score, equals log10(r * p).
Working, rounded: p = 2.3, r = 0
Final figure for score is -0.2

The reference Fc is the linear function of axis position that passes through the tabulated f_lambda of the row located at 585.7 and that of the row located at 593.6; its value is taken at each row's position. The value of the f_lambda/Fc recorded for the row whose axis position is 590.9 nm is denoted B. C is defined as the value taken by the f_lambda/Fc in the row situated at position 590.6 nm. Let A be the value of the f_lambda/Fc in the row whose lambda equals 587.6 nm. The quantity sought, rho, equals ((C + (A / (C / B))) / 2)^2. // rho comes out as 0.9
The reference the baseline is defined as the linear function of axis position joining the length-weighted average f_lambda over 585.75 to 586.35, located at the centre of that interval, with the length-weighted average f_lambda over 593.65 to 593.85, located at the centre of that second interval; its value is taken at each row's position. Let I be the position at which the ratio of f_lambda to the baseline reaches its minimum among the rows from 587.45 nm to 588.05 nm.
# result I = 588.0 nm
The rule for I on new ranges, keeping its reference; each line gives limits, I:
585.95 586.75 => 586.3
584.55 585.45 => 585.4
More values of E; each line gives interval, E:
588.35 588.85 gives 588.4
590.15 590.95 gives 590.6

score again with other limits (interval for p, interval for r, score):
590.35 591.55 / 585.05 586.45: -1.7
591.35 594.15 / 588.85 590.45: 0.5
